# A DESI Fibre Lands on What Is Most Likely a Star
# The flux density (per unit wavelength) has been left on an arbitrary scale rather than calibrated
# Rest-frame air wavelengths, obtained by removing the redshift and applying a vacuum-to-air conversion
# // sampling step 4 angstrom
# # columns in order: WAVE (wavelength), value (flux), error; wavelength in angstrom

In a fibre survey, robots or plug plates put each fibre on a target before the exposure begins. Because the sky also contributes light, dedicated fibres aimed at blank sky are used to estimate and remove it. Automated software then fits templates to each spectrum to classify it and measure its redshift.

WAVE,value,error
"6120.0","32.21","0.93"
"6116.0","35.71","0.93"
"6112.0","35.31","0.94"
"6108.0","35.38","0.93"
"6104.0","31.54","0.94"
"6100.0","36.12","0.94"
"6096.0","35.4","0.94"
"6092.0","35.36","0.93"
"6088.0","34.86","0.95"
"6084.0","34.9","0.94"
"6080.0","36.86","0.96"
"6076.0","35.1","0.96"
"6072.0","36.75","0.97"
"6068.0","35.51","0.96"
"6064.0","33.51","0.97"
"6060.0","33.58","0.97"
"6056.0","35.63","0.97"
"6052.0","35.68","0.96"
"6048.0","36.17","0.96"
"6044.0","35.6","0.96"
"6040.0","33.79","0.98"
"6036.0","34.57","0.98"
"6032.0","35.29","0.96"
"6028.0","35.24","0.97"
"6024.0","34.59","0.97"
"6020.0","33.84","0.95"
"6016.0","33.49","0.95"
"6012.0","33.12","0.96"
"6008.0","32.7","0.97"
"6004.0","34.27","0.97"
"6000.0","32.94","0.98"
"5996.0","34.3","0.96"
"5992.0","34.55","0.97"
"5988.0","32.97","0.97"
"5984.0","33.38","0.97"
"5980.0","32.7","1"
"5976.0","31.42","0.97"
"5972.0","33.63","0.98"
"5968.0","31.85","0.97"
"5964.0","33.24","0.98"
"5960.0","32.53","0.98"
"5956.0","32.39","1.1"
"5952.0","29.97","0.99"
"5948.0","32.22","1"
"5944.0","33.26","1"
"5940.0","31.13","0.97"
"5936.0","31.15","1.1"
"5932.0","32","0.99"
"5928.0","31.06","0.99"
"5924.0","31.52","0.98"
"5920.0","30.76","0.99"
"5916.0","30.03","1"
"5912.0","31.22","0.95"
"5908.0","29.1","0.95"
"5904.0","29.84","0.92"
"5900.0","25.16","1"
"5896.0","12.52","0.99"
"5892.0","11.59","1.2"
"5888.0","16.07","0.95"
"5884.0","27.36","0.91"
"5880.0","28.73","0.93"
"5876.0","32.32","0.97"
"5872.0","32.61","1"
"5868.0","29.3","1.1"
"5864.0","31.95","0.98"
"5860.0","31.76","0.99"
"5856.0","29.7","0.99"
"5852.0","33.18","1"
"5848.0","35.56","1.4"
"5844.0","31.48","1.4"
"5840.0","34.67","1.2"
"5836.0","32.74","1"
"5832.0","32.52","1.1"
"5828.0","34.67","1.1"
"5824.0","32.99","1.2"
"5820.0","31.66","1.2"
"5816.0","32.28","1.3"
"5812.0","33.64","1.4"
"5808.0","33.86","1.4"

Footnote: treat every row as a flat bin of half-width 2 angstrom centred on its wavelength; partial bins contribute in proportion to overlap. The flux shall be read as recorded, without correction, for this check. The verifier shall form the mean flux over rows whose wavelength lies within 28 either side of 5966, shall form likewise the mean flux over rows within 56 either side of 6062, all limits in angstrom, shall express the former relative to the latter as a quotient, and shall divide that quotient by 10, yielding 0.093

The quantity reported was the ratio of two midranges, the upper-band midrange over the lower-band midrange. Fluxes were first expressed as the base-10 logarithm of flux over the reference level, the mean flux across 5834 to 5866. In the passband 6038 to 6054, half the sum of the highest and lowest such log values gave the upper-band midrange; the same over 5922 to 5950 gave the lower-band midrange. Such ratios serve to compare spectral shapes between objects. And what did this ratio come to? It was -4.6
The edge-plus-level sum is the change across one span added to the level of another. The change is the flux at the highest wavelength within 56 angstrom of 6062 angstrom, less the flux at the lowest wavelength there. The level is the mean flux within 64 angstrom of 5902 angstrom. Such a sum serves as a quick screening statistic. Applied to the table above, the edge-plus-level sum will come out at 32.6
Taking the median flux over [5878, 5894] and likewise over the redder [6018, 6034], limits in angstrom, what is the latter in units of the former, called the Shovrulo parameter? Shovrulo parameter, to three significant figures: 1.61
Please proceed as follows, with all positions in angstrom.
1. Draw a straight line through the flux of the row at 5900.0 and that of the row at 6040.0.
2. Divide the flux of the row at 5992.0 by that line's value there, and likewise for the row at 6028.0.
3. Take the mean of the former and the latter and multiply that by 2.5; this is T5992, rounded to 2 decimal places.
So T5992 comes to 2.73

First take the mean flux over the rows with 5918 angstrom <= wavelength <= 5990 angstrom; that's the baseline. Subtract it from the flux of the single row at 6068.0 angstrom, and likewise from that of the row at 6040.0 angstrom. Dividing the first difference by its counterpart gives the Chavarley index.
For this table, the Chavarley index 2.0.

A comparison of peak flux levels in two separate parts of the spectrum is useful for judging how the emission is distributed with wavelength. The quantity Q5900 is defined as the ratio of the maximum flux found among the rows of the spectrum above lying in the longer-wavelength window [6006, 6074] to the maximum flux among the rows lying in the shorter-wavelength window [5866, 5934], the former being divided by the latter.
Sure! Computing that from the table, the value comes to 1.13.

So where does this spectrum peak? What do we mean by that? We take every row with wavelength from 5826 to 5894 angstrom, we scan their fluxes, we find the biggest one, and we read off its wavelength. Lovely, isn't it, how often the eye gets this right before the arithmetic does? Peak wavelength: 5848.0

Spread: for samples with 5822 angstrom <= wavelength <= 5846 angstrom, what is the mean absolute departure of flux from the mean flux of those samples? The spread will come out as 0.99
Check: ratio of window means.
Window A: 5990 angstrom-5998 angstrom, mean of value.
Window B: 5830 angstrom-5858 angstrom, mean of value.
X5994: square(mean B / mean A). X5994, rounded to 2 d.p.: 0.91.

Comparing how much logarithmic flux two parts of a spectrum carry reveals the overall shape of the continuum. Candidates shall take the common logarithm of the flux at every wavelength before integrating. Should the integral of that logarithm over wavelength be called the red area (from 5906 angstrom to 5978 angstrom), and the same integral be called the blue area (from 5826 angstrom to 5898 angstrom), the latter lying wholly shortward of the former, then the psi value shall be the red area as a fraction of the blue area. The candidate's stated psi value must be 1.04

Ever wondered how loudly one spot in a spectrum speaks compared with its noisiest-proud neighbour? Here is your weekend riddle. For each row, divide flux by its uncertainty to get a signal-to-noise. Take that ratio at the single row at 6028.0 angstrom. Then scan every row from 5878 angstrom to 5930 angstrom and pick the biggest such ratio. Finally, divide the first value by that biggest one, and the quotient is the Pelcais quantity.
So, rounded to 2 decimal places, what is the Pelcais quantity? 1.11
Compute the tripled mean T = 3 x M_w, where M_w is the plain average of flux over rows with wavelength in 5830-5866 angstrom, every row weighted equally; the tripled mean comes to 98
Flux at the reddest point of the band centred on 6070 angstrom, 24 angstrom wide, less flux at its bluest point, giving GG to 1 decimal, 3.3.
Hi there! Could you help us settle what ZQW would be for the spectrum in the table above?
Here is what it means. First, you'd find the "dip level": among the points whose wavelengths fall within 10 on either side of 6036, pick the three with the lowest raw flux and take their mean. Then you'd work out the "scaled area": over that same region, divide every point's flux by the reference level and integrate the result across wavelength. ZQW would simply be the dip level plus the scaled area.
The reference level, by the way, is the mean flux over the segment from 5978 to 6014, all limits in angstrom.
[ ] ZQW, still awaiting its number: 55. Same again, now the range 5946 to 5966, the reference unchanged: 51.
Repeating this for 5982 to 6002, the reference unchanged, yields 53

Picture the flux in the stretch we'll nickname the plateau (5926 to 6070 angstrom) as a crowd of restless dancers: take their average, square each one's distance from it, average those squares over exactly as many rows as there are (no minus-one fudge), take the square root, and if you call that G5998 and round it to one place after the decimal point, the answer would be 1.5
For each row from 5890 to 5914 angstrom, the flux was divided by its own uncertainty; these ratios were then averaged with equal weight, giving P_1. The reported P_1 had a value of 24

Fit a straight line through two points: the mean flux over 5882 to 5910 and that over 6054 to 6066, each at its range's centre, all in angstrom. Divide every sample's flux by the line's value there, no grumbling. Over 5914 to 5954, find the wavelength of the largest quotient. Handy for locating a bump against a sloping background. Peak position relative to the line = 5924.0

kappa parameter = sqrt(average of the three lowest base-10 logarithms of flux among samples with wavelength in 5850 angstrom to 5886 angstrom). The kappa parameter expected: 1.206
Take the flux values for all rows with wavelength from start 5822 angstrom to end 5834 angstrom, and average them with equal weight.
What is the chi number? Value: 33.4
